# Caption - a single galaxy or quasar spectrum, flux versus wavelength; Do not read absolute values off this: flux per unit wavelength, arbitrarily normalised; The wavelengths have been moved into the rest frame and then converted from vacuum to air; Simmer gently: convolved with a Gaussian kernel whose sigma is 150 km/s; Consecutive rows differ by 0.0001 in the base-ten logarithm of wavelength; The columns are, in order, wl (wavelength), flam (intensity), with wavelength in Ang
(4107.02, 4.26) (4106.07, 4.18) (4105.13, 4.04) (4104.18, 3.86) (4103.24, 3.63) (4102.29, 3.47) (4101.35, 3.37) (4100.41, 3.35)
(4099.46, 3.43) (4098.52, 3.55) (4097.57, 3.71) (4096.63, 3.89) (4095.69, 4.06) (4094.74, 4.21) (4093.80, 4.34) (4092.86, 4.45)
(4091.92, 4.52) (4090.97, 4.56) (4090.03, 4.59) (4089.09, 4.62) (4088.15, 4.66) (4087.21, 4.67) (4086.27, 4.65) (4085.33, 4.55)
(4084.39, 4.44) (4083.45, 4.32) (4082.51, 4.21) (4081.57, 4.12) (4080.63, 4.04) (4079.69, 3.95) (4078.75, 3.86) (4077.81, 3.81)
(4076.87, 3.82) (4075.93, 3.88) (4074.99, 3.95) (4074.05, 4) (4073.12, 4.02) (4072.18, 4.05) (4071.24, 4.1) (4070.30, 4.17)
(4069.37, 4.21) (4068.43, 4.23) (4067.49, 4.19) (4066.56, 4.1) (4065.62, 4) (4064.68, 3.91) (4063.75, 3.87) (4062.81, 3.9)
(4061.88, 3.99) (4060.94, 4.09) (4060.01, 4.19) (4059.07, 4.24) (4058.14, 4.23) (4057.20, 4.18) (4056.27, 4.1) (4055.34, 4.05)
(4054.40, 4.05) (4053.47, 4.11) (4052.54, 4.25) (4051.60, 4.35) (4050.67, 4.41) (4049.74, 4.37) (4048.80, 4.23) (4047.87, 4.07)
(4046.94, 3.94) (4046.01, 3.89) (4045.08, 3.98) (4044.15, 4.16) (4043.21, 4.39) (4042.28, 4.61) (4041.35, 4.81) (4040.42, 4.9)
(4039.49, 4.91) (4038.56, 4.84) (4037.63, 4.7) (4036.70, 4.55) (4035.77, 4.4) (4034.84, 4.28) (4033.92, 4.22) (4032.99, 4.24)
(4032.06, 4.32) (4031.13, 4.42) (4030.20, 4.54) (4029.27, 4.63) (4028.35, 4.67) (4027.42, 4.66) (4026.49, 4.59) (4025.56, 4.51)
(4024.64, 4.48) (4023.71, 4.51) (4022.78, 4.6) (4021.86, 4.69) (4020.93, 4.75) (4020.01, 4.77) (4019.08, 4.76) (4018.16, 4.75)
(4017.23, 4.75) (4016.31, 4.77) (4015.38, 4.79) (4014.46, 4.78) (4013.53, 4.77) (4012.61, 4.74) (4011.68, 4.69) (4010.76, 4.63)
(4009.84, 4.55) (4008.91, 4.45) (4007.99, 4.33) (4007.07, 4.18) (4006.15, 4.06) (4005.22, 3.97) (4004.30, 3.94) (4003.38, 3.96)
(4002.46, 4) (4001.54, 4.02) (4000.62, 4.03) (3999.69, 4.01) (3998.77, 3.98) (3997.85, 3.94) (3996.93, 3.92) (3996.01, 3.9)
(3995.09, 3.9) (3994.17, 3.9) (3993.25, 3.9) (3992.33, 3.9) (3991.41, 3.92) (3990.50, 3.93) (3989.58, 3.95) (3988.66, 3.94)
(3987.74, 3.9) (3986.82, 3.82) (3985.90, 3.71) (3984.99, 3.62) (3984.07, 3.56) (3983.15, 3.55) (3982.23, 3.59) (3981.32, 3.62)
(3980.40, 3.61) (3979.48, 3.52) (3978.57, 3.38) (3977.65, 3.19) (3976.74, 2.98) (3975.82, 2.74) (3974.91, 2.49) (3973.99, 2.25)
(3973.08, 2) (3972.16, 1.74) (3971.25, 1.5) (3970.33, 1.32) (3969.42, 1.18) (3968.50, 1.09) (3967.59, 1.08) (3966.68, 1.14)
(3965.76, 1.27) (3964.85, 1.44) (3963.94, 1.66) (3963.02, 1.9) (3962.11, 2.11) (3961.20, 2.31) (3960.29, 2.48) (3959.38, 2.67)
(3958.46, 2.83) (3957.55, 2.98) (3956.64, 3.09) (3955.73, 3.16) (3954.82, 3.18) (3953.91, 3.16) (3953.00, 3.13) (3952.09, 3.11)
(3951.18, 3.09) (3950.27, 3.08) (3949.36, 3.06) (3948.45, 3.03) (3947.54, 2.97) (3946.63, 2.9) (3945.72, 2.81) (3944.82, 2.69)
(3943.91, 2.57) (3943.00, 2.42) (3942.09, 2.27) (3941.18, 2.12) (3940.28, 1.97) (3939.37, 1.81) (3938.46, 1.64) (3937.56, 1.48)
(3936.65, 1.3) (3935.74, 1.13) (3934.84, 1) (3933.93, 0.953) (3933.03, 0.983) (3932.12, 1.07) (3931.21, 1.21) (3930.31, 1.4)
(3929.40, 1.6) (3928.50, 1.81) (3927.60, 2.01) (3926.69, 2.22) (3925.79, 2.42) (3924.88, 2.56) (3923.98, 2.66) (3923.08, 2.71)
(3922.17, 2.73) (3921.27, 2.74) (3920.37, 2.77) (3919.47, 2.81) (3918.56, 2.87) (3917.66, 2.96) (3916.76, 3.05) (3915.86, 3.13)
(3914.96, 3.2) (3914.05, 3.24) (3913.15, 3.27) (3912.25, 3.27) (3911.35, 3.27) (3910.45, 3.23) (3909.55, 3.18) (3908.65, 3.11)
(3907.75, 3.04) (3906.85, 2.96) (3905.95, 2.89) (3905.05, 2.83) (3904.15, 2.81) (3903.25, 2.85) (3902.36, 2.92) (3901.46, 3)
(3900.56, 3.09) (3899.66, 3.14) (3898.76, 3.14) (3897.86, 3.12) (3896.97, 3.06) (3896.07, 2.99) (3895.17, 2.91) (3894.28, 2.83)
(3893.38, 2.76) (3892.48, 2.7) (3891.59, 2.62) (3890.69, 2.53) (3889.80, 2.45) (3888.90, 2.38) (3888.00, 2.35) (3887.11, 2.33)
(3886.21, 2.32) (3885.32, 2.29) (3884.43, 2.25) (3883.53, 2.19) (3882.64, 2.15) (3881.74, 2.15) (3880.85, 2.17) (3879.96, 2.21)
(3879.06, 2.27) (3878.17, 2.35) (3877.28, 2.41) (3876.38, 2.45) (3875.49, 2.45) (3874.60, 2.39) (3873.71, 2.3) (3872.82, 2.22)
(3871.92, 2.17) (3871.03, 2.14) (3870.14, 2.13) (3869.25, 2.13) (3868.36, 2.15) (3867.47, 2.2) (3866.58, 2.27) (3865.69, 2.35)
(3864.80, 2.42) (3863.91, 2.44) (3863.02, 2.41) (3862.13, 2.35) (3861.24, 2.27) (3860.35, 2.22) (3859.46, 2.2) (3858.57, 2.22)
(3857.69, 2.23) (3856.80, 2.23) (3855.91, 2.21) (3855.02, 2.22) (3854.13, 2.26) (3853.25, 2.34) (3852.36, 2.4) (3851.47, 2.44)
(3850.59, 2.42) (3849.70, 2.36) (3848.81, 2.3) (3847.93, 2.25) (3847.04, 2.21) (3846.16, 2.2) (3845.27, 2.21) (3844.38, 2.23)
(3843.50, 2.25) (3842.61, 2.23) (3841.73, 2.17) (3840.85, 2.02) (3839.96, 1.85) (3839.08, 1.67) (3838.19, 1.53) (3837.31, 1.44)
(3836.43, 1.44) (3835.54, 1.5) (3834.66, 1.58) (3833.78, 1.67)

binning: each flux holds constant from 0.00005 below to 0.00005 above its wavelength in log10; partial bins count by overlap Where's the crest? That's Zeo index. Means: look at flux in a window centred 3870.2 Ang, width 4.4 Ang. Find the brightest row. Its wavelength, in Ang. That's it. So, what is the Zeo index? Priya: 3871.92 Ang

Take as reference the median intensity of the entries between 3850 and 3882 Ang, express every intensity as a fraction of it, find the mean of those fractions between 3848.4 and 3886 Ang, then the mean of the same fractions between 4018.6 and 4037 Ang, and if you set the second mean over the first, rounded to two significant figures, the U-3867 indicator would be 2.0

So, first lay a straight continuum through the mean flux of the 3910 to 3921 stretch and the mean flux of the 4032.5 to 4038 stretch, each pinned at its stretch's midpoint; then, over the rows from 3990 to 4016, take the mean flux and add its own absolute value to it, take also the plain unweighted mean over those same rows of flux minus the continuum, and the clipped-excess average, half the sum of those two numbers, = 4.3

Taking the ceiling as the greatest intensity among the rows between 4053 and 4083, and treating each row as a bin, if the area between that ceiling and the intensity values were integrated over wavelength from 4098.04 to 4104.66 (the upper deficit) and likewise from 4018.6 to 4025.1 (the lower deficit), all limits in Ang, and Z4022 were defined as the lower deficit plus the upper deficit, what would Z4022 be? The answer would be 2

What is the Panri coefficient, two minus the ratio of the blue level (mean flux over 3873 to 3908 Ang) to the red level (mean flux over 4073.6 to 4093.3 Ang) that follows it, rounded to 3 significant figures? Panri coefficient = 1.39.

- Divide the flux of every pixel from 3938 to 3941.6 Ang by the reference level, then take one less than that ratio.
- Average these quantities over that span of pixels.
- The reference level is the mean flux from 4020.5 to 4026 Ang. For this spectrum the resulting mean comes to -0.59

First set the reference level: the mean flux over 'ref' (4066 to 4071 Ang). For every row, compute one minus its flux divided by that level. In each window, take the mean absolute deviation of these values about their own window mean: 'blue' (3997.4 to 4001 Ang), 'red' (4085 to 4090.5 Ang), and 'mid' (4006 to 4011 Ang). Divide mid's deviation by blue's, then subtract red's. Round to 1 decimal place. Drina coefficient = 5.9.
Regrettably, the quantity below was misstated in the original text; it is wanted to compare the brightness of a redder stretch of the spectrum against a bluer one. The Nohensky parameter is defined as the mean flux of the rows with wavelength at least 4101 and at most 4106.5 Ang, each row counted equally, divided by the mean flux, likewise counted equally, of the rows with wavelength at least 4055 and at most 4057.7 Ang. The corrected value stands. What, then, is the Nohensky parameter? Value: 0.91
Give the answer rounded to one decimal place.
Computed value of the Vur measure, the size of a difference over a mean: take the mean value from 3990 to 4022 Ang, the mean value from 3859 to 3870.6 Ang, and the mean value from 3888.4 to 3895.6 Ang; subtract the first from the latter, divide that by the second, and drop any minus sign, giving 0.7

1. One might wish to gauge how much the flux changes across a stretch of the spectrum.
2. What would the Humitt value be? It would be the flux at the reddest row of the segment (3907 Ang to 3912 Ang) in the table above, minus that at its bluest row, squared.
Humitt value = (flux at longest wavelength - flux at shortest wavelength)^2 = 0.05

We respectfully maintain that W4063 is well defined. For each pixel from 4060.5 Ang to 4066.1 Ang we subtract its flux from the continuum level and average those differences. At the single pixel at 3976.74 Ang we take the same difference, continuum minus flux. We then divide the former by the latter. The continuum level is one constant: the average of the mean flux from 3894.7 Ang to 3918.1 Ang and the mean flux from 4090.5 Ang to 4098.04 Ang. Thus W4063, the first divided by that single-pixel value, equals -0.5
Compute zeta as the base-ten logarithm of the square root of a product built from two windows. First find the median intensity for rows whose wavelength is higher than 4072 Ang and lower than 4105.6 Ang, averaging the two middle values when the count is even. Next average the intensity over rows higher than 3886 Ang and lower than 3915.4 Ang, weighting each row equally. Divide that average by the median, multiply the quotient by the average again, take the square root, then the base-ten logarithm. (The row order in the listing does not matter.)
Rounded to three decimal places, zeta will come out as 0.160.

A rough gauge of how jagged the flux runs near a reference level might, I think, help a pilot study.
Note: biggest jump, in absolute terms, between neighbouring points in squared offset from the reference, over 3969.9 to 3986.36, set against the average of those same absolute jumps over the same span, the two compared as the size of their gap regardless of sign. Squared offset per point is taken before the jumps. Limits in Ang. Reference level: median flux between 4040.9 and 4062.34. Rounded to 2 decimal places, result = 0.75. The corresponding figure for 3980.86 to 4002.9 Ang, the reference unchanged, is 0.07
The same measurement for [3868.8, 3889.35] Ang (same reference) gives 0.18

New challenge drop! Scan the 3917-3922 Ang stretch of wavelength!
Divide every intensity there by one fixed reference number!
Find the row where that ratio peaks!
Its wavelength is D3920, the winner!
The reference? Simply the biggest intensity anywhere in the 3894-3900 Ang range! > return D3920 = 3917.66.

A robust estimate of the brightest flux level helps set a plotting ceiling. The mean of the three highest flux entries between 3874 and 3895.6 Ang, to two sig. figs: 2.8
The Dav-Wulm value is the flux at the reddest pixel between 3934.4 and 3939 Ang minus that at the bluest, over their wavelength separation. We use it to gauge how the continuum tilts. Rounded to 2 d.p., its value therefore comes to 0.18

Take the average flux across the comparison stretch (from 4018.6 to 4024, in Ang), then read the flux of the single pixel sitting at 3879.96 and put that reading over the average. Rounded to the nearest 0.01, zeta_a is 0.47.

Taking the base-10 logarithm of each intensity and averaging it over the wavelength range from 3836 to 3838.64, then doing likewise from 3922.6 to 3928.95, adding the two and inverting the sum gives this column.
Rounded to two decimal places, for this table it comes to 1.88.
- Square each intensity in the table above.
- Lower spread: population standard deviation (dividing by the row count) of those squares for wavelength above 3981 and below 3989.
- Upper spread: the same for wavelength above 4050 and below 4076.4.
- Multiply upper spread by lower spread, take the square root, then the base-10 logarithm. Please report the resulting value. 0.0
